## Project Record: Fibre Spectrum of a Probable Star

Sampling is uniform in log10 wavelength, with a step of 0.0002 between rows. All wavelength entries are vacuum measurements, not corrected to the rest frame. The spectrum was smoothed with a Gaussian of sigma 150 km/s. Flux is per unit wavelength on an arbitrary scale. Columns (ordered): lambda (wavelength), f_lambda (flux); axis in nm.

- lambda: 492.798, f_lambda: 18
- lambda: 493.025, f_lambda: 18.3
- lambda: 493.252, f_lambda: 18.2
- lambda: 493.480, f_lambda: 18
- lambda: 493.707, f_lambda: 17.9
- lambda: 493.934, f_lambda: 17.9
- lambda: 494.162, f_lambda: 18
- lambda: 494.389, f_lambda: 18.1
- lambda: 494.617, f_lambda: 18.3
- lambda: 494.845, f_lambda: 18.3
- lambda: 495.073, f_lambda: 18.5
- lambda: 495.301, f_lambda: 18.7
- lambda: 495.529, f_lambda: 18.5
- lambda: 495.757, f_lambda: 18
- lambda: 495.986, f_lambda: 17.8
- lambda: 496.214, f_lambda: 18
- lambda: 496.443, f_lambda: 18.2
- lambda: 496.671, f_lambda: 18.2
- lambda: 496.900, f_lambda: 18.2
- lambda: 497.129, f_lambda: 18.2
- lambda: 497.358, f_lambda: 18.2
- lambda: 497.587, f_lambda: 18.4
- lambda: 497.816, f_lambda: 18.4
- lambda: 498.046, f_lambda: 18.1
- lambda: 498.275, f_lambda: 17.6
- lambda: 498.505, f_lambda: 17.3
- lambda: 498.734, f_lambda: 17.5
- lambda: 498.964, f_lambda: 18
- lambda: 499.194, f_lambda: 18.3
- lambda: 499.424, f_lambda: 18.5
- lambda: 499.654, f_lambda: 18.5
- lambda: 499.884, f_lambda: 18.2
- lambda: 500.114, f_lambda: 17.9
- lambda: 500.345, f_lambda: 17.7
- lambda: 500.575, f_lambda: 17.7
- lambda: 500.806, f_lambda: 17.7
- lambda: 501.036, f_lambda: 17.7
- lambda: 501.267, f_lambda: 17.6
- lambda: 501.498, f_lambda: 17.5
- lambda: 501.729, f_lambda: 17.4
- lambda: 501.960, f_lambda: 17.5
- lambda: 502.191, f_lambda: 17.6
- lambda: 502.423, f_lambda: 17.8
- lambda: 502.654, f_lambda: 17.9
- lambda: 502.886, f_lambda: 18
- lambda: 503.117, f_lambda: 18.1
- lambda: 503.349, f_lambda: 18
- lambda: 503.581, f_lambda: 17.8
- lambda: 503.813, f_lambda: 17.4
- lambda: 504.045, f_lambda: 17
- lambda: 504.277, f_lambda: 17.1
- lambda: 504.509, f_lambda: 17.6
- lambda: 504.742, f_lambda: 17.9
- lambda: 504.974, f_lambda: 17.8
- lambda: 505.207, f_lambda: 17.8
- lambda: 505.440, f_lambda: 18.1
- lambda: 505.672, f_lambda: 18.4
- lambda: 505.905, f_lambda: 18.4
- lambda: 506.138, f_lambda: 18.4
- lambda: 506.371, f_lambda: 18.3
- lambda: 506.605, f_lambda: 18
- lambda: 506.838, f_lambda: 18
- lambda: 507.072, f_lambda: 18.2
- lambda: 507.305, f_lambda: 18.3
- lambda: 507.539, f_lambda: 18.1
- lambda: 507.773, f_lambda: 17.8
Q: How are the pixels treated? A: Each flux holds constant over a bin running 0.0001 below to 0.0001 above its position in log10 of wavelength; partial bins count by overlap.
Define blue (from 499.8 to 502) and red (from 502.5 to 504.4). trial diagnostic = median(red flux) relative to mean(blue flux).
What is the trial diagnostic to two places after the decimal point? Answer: 1.01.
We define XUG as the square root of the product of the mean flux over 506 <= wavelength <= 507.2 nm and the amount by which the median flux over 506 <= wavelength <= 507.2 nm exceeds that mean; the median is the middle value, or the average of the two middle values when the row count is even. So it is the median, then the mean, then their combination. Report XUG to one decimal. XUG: 0.6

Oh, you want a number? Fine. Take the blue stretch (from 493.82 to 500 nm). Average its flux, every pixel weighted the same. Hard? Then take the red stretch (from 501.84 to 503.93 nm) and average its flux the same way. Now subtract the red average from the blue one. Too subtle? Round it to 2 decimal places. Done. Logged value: 0.36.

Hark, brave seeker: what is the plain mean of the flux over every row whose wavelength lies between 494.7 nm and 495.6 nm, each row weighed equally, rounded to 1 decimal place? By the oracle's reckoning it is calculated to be 18.5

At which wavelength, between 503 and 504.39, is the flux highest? 503.117 nm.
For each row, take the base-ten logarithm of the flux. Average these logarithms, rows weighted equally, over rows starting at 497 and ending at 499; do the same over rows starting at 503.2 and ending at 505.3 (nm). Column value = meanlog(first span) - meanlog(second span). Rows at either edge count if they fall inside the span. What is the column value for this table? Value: 0.0089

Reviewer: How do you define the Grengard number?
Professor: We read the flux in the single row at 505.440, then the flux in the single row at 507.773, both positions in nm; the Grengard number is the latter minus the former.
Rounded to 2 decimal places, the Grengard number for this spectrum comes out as -0.30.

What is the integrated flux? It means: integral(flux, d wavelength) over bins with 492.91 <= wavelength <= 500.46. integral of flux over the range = 137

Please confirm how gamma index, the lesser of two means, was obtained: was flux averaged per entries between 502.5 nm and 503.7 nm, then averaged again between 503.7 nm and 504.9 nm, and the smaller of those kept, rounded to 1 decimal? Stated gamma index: 17.4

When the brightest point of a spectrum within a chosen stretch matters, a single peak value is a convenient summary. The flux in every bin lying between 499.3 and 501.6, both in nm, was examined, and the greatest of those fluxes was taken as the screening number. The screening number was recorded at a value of 18.5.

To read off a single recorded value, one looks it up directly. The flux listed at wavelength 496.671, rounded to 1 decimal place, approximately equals 18.2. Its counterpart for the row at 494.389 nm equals 18.1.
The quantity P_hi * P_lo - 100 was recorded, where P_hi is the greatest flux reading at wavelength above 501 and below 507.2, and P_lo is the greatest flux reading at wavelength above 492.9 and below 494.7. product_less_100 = 237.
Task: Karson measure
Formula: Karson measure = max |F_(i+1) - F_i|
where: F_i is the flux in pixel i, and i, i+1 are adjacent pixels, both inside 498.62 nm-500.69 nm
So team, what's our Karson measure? 0.50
